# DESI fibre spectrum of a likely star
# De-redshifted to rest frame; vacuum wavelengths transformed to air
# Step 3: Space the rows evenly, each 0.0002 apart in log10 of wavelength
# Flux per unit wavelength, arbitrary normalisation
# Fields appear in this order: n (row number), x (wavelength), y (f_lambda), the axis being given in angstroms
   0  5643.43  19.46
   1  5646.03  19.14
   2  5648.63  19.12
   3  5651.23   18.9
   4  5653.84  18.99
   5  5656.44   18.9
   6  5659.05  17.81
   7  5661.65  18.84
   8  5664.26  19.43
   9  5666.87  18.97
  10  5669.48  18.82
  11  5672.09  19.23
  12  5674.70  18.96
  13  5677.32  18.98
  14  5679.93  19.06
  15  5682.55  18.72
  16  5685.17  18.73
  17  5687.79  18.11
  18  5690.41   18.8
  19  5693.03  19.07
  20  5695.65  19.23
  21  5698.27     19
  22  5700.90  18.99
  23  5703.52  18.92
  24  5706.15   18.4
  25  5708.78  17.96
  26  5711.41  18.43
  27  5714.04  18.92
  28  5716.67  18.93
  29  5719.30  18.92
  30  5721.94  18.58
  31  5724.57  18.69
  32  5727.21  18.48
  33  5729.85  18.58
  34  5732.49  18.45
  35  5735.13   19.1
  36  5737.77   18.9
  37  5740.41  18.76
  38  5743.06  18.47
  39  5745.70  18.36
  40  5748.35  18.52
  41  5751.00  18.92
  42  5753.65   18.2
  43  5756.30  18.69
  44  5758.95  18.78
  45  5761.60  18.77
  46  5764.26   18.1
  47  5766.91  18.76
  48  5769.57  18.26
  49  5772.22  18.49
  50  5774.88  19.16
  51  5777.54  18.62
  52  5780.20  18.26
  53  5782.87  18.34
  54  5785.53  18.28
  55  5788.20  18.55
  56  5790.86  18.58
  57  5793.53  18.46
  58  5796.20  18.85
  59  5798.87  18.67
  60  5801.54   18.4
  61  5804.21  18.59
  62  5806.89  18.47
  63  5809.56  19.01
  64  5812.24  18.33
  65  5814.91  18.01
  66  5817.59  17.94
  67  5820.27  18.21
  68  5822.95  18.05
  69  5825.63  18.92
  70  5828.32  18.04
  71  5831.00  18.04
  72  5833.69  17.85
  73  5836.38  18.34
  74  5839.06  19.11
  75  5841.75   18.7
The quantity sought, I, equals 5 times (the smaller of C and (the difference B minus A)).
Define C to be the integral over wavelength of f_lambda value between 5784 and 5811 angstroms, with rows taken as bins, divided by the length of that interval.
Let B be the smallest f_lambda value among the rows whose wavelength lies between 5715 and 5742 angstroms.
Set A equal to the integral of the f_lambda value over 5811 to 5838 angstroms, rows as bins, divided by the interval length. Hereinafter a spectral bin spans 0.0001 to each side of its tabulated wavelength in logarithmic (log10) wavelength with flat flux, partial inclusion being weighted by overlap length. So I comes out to 1.3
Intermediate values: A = 18.2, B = 18.45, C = 18.6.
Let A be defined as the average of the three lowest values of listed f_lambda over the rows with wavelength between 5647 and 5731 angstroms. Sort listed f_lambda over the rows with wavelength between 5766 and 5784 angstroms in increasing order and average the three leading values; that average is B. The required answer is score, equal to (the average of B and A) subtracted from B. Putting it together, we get 0.163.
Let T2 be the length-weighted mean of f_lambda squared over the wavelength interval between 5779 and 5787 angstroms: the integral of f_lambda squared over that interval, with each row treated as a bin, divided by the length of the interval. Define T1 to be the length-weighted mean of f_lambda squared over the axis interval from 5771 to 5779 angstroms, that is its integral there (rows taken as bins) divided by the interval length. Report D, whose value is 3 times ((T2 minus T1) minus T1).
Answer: -1107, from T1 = 352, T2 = 334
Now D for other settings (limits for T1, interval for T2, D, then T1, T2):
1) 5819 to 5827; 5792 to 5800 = -986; 338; 348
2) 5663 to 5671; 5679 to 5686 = -1121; 364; 354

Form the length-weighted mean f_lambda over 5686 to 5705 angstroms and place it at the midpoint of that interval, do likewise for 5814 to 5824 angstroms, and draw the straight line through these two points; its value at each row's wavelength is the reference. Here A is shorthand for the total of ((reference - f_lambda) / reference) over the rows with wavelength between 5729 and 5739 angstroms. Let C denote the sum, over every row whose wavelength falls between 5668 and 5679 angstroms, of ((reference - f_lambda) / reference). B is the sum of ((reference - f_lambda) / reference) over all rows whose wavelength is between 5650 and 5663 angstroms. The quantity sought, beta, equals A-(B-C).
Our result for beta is -0.14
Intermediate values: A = -0.03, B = 0.12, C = 0.00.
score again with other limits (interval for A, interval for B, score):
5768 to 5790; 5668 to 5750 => -0.062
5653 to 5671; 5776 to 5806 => -0.098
